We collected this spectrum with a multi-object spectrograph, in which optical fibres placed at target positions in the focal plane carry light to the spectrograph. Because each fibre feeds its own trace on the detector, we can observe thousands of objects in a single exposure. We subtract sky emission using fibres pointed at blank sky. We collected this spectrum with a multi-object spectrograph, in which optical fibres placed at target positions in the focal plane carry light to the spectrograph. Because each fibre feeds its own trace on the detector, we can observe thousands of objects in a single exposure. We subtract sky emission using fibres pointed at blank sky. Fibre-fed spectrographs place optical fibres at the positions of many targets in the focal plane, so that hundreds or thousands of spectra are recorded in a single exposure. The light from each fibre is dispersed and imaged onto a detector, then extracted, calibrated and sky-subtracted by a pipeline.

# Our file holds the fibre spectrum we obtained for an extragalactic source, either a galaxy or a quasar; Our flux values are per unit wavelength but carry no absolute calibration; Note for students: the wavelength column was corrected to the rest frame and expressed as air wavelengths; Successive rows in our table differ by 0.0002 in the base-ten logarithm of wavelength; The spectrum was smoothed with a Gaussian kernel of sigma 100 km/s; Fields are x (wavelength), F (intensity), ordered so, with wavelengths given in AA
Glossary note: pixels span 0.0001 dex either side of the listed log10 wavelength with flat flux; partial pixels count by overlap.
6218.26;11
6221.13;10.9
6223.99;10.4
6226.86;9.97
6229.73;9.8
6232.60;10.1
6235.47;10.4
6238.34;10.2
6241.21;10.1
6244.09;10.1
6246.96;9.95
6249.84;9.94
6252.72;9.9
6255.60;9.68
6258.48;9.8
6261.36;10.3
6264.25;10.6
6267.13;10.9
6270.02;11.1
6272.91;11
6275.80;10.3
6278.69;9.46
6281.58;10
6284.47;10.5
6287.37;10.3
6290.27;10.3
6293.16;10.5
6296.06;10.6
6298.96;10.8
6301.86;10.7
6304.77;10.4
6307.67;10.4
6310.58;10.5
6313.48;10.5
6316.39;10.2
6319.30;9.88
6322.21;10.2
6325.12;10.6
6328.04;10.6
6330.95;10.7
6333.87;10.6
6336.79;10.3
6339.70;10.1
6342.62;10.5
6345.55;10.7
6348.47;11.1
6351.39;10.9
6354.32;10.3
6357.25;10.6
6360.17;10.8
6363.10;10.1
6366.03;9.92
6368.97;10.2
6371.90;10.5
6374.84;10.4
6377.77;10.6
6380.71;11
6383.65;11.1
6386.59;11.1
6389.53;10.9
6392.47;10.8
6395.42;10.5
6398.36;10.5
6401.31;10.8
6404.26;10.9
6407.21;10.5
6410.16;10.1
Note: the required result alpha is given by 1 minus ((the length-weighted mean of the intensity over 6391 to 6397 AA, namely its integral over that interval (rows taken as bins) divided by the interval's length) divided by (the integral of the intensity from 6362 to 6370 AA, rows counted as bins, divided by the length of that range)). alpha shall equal -0.06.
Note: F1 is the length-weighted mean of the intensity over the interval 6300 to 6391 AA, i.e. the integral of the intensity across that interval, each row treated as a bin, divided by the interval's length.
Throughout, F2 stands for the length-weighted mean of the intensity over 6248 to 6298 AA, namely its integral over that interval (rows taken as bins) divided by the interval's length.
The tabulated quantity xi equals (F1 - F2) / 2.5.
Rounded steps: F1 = 10.5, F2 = 10.31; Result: 0.090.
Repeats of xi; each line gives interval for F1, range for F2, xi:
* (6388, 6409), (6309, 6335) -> 0.111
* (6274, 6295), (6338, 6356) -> -0.152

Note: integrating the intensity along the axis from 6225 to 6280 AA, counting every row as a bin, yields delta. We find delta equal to 561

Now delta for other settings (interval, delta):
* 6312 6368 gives 585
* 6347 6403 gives 596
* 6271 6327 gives 581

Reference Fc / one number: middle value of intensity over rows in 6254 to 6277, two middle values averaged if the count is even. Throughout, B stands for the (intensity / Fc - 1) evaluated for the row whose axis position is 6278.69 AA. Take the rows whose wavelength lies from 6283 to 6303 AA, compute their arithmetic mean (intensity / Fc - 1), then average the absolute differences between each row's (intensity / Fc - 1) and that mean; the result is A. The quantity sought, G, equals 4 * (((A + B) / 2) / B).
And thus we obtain 1.7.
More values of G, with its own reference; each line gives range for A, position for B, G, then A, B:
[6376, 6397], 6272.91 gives 2.7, 0.0184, 0.053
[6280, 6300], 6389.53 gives 2.9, 0.0187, 0.043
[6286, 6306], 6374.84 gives -4.4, 0.0152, -0.005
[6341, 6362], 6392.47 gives 3.1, 0.0191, 0.033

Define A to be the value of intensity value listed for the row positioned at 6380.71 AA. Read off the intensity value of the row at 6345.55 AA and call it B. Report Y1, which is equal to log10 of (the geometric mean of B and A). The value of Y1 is 1.04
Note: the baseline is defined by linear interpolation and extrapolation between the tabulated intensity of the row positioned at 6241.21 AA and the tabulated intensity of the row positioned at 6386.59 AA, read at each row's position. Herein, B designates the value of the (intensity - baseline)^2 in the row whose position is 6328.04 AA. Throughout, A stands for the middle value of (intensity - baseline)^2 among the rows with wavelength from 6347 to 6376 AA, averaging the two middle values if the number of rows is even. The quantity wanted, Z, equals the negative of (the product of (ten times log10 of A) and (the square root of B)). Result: 1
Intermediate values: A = 0.29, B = 0.01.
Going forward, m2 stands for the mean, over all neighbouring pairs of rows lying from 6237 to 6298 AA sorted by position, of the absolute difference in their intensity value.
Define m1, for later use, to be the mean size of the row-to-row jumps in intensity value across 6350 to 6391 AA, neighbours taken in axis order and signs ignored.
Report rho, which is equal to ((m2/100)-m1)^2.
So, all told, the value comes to 0.07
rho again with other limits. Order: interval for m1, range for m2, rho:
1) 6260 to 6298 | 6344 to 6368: 0.11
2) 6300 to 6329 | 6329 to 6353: 0.04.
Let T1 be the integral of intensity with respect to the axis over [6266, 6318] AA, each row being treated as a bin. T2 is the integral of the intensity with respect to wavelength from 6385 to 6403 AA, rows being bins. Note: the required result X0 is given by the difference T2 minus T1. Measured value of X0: -350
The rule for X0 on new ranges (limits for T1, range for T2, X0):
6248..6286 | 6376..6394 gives -194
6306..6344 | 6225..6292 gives 289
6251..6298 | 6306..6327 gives -269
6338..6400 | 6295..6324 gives -355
